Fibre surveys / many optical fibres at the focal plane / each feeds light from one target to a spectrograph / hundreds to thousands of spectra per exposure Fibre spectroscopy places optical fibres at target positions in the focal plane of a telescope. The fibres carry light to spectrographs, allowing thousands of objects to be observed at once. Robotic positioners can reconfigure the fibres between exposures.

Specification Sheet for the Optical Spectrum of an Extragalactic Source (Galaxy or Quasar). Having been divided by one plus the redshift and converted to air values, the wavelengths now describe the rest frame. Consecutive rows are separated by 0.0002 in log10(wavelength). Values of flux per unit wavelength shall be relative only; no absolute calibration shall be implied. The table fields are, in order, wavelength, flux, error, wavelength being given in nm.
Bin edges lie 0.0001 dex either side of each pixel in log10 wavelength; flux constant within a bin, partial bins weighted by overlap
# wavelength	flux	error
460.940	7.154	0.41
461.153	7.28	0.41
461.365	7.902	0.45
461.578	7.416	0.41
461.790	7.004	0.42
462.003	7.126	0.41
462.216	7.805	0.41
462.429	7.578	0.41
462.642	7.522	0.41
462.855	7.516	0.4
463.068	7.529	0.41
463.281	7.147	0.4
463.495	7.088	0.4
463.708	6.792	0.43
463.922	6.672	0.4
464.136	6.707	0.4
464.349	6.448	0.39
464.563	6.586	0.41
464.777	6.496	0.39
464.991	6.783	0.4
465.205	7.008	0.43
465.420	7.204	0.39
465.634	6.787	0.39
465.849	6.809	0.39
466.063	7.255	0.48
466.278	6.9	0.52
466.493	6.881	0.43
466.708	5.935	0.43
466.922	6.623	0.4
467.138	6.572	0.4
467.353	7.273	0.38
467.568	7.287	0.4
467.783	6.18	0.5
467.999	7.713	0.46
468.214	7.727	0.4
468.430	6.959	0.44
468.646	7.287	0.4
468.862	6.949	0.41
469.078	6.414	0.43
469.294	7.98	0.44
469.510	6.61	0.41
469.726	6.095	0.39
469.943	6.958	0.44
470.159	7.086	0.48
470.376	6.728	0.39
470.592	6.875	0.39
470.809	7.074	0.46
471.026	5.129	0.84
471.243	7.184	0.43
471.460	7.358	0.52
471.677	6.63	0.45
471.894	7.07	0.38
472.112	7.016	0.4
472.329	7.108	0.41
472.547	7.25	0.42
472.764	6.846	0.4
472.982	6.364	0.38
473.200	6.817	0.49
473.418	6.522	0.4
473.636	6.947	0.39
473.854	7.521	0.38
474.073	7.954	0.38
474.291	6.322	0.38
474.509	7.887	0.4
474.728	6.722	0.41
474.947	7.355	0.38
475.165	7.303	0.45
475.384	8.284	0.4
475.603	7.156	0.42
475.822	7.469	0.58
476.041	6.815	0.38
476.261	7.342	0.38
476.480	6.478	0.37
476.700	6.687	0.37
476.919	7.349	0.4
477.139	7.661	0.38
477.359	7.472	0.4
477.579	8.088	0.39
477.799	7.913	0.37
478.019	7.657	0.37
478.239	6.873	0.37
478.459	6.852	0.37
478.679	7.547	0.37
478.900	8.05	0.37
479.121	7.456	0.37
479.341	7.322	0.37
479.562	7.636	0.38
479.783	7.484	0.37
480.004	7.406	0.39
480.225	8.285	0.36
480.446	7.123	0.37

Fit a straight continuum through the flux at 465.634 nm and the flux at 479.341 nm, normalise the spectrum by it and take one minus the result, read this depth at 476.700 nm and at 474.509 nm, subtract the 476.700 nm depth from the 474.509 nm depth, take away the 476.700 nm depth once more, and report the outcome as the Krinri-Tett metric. -0.25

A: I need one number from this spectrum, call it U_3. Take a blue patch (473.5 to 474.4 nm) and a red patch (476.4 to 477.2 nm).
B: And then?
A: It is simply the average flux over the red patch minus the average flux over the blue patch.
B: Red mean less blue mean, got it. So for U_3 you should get -0.14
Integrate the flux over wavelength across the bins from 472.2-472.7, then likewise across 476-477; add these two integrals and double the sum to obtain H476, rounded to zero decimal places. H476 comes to 21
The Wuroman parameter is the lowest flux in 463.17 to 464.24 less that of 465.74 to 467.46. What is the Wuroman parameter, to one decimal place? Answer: 0.7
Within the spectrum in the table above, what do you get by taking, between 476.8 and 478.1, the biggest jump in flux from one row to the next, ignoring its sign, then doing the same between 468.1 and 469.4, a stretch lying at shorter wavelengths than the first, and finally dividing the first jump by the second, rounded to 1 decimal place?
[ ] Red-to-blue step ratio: 0.4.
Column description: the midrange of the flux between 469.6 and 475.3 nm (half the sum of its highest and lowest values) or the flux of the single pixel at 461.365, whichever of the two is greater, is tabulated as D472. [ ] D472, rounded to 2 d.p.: 7.90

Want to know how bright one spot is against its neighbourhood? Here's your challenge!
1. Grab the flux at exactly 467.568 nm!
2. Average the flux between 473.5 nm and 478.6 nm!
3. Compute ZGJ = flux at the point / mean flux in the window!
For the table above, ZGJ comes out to 1.00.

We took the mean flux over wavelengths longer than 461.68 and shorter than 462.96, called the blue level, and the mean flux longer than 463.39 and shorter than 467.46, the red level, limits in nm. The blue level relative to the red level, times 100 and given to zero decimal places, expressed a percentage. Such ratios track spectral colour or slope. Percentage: 110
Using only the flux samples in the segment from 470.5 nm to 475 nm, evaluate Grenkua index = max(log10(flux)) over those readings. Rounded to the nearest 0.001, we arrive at 0.901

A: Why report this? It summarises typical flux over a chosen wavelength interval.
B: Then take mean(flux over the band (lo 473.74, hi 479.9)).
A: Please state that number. 7.4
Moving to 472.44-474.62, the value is 7.0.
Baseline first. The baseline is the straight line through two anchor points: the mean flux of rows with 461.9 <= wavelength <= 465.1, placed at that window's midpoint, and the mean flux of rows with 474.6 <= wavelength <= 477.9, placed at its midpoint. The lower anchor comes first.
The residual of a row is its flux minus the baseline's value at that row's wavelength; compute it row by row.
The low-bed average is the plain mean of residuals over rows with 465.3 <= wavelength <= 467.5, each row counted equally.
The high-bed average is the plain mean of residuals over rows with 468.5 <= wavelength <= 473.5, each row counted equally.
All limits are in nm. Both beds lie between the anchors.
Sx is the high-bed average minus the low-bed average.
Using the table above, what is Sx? -0.09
